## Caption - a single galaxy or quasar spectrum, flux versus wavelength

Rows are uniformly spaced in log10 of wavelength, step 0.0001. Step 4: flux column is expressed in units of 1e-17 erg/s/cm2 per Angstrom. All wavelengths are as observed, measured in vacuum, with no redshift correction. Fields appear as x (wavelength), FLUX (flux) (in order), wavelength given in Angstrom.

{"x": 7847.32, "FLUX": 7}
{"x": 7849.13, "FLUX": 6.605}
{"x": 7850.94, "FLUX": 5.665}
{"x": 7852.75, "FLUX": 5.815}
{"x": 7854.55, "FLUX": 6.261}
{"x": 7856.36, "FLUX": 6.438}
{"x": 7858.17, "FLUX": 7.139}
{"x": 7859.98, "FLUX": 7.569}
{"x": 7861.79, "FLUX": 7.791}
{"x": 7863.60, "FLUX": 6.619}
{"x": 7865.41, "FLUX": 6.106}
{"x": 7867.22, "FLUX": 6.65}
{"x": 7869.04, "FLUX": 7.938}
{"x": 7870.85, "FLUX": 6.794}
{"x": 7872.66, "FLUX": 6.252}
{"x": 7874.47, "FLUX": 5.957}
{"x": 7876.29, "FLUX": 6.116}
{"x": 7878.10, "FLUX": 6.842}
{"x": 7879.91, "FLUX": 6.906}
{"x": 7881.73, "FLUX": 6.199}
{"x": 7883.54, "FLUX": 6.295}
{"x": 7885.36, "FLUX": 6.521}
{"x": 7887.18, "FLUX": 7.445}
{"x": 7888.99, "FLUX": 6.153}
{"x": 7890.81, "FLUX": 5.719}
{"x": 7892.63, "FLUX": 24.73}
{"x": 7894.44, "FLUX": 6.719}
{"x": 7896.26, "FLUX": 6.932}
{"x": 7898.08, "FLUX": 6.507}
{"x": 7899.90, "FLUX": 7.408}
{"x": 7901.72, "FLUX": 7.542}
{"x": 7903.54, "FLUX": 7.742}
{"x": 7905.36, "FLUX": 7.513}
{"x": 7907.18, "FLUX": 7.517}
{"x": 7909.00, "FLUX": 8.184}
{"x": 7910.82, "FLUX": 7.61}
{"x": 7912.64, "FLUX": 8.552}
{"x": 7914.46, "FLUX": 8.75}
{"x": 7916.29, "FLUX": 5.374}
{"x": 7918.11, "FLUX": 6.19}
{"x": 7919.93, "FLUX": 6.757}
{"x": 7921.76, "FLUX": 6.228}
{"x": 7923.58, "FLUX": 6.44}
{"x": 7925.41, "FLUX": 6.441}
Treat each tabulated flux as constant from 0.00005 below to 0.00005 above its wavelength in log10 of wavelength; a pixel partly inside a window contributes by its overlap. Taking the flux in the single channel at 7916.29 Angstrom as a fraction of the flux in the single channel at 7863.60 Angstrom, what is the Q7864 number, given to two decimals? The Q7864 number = 0.81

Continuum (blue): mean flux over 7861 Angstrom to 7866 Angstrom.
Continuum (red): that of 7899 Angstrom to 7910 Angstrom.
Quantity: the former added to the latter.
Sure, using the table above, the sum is 14.5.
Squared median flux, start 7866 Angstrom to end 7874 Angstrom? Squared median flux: 45.2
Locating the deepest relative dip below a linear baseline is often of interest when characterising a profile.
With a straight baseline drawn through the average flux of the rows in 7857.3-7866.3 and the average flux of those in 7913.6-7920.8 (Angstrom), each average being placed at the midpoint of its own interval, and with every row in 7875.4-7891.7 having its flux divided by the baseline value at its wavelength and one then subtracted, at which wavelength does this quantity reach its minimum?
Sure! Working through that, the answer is 7890.81 Angstrom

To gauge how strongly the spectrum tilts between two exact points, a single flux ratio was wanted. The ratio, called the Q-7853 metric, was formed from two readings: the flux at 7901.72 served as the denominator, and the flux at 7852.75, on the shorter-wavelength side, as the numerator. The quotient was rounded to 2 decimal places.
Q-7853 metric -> 0.77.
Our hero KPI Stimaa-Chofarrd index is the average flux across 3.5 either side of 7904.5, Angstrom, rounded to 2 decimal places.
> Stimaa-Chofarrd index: 7.58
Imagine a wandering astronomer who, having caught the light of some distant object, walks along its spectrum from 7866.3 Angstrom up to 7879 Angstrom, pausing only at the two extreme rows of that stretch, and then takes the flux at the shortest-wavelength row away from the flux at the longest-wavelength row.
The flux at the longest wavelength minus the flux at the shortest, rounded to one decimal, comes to 0.2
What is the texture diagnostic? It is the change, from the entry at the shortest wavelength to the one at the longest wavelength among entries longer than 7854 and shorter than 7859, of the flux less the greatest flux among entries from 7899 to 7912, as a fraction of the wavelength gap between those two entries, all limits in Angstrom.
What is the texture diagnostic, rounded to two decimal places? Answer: 0.24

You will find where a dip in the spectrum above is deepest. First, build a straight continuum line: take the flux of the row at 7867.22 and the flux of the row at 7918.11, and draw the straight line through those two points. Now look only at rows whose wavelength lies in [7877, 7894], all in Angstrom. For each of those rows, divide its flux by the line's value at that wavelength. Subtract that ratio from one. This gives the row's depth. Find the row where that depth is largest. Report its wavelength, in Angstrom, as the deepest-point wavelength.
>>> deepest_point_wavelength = 7890.81 Angstrom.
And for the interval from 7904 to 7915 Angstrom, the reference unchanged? 7905.36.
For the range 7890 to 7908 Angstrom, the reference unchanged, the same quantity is 7890.81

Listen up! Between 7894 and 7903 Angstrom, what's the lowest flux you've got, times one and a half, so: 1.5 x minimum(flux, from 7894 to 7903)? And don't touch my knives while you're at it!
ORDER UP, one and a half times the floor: 9.8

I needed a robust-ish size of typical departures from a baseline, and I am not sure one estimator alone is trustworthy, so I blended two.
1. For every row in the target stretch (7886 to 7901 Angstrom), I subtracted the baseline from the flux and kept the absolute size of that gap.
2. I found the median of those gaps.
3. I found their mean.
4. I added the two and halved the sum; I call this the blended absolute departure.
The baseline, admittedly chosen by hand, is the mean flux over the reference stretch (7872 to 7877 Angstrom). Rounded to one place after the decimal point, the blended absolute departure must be 1.8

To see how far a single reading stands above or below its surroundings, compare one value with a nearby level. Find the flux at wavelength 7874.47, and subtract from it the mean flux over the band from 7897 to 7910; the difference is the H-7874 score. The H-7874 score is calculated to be -1.5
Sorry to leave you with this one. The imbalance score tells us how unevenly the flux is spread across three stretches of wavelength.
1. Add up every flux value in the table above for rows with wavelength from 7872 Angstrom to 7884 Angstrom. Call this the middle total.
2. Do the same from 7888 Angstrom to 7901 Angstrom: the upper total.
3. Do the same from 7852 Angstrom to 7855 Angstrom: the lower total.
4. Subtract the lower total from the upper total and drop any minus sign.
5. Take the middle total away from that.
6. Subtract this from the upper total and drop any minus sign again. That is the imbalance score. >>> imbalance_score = 57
